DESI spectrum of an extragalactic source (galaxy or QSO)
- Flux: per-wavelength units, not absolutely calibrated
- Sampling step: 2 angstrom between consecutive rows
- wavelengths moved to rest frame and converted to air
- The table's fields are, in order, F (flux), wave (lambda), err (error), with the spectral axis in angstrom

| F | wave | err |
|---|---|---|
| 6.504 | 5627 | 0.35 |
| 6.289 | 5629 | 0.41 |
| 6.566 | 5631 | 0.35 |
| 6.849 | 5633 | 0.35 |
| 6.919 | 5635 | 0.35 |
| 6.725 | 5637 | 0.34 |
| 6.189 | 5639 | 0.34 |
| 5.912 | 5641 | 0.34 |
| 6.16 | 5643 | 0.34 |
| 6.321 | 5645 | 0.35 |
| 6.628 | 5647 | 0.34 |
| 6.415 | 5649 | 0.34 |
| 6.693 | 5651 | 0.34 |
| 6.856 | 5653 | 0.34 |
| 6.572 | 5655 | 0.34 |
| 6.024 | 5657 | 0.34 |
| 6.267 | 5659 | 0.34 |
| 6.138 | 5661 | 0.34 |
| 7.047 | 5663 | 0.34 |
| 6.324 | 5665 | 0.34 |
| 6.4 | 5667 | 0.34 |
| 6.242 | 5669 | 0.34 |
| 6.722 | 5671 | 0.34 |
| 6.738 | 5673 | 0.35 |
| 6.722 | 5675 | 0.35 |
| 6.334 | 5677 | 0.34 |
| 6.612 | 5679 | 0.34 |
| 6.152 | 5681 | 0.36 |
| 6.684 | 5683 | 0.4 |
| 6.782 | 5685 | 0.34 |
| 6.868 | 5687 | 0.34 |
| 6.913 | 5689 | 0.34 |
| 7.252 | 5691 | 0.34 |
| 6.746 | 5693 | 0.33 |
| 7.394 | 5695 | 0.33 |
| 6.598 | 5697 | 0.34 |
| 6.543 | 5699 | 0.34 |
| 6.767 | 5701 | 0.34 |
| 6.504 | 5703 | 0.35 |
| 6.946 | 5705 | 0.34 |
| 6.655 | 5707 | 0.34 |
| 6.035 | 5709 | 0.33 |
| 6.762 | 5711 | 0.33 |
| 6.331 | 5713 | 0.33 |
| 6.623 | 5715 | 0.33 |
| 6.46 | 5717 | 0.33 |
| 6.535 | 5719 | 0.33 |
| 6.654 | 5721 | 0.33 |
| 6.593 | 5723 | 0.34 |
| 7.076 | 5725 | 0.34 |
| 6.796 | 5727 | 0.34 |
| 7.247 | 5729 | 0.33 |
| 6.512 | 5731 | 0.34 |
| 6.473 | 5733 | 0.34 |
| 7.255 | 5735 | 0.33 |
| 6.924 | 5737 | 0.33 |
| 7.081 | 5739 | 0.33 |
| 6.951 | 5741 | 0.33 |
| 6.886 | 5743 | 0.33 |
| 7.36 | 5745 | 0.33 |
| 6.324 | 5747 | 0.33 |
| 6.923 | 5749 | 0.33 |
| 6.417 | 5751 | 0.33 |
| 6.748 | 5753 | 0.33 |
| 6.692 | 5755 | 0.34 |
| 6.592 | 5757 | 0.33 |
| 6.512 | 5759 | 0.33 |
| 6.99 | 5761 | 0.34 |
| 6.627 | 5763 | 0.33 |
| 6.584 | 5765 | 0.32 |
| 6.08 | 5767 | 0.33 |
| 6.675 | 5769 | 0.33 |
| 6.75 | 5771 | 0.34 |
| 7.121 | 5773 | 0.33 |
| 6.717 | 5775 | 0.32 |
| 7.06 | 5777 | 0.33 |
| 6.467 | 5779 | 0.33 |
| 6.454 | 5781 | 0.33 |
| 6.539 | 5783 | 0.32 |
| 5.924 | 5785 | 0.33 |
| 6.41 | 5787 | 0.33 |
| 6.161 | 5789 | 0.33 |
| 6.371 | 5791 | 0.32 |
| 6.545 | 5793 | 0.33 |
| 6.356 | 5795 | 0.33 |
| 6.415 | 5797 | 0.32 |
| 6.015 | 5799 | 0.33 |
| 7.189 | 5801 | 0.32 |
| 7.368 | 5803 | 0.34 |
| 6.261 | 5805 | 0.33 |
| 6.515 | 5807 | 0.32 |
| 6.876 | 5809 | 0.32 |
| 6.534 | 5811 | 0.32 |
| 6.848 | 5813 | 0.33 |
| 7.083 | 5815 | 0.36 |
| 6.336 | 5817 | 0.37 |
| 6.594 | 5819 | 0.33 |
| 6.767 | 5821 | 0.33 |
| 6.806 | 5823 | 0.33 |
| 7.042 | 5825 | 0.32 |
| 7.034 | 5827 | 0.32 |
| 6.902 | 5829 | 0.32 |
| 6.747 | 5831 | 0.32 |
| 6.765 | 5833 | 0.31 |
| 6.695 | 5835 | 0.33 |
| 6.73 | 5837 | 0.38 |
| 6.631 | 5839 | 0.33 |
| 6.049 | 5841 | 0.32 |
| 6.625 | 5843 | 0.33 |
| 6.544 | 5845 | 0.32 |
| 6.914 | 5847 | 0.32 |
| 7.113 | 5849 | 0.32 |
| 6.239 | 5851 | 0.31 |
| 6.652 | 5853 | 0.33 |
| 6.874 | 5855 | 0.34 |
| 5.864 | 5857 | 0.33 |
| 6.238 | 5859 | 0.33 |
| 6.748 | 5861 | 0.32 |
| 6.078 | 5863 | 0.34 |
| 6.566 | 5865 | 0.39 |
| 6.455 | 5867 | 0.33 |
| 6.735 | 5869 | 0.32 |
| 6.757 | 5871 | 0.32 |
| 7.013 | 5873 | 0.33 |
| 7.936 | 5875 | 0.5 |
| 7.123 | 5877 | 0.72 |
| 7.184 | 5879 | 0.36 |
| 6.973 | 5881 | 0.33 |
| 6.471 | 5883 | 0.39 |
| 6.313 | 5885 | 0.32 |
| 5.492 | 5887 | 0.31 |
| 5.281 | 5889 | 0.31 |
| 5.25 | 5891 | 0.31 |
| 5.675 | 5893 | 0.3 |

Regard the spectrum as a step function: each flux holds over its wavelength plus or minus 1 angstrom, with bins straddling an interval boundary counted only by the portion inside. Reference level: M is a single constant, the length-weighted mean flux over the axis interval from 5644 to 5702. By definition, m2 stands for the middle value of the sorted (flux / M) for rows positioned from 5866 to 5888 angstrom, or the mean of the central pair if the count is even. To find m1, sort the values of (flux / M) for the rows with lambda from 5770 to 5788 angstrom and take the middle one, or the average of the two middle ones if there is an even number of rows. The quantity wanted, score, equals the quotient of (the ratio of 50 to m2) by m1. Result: 49.5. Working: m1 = 0.99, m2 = 1.02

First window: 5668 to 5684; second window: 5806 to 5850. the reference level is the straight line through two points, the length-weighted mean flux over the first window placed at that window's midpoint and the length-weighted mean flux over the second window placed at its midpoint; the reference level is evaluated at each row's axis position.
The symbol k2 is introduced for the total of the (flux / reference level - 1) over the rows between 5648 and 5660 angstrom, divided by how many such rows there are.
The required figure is -0.004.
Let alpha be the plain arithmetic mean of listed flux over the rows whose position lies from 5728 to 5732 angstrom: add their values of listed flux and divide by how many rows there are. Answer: 6.88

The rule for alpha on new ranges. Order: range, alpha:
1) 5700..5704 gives 6.64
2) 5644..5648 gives 6.47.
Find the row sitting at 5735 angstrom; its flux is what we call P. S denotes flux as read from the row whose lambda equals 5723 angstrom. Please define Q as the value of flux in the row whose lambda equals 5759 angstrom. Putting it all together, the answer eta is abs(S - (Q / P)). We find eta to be 5.70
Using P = 7.255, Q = 6.512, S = 6.593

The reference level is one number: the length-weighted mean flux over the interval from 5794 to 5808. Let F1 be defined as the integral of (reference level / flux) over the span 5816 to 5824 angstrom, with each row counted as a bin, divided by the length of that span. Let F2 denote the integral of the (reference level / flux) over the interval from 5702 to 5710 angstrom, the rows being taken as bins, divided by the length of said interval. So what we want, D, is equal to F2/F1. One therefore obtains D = 1.02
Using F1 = 1.00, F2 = 1.011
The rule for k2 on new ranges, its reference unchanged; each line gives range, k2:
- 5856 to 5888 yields -0.025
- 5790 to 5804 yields -0.012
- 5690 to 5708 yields 0.041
